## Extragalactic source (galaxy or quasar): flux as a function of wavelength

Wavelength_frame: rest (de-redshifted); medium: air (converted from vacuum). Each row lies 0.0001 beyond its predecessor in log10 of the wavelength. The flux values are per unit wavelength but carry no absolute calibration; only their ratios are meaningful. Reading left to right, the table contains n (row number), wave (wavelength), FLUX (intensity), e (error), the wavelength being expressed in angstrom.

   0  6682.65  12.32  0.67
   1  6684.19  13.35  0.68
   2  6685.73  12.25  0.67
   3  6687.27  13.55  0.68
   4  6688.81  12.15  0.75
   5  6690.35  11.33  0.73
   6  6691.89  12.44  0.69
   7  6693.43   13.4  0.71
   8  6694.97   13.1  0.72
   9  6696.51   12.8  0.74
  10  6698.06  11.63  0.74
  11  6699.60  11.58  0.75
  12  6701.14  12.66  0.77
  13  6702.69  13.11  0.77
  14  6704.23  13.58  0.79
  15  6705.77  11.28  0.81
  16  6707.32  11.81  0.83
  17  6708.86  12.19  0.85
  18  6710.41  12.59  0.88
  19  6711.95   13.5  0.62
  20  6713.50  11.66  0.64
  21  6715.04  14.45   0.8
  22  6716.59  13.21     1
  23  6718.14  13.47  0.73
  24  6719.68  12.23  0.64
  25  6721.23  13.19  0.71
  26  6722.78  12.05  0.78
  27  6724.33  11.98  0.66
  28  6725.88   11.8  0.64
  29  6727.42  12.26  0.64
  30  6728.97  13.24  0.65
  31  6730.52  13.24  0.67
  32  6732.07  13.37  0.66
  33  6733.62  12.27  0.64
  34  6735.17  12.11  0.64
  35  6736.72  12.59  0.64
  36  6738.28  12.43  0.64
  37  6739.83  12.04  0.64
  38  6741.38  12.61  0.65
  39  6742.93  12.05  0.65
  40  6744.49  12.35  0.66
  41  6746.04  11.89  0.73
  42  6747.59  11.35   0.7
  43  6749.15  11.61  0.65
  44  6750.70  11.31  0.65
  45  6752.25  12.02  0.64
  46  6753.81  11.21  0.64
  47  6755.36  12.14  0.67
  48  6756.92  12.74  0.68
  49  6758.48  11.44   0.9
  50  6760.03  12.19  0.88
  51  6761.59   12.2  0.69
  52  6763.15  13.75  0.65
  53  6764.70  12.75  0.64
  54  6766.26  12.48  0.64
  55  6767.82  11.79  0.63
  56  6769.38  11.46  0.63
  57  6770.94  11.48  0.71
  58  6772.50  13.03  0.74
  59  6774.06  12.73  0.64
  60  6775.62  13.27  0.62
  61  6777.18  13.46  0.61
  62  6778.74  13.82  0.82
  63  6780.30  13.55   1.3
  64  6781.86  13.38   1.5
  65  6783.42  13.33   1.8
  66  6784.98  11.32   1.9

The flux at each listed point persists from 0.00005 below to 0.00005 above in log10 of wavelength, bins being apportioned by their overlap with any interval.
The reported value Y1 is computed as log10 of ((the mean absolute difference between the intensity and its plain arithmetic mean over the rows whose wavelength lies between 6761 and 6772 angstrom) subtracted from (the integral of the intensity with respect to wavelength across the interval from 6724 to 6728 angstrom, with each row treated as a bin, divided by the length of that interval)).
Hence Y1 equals 1.06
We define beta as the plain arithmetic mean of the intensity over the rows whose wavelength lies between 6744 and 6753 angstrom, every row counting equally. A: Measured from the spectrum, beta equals 11.8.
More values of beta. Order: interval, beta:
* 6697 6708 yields 12.2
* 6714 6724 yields 13.1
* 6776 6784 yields 13.5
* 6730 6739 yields 12.7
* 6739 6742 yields 12.3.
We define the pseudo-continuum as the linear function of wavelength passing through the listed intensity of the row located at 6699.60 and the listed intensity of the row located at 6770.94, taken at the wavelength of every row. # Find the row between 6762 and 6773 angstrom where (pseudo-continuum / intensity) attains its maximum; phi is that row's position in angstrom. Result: 6769.38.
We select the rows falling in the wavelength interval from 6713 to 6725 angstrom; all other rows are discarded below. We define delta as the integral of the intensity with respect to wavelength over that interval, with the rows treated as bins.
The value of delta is 154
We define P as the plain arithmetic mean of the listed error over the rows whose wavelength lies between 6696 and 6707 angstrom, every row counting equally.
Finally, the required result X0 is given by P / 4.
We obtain 0.192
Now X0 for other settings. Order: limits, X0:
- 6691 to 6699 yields 0.180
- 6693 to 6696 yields 0.179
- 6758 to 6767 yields 0.183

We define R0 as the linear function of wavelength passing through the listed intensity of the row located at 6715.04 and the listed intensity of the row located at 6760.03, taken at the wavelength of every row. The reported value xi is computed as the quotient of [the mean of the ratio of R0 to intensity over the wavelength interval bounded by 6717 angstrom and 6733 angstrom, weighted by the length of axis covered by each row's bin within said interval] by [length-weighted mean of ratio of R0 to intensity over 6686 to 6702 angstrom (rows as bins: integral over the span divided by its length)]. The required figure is 0.883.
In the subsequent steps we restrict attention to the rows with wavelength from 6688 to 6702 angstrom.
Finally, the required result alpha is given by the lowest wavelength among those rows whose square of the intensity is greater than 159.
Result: 6693.43 angstrom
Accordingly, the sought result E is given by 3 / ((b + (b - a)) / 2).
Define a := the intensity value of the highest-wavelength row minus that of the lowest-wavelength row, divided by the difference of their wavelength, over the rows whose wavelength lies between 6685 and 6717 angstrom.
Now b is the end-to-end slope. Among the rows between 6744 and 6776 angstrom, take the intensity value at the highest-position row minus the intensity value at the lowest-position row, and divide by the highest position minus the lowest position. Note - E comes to 214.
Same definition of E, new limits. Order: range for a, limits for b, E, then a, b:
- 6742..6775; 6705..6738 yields 96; 0.022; 0.042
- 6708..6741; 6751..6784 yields 67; -0.005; 0.042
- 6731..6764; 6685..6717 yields 120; 0.012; 0.031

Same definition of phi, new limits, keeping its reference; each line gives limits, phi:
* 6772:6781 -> 6774.06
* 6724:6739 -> 6725.88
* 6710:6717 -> 6713.50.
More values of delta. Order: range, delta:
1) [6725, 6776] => 626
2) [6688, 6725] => 465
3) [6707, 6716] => 115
